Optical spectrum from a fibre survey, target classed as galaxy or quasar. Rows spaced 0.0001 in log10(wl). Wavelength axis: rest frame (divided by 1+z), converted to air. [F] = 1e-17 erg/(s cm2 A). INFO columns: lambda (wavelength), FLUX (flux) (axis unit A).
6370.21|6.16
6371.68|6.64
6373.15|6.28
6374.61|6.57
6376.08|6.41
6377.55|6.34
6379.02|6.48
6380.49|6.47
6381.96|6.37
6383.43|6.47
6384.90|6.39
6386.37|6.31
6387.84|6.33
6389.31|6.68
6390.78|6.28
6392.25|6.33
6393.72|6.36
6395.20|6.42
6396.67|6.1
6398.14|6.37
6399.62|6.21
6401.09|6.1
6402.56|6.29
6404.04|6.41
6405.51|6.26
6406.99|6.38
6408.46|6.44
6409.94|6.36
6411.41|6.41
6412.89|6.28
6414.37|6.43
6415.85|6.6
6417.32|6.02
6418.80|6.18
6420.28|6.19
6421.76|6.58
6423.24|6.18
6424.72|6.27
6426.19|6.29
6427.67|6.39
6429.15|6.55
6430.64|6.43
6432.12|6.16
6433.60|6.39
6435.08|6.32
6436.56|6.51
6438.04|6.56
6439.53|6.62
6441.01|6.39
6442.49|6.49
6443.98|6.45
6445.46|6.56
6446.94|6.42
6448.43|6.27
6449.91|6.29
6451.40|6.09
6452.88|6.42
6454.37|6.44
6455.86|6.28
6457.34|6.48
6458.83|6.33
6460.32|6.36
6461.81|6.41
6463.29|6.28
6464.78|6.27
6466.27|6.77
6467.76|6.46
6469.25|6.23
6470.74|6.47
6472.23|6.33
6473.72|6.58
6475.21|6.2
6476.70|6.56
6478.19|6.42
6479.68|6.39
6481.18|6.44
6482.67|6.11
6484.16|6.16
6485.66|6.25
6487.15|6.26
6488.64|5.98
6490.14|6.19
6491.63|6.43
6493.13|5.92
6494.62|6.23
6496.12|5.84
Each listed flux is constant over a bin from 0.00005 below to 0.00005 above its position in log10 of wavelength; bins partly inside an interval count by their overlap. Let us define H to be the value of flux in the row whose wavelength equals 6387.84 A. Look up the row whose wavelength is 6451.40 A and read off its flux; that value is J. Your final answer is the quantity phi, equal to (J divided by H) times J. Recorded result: 5.9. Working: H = 6.33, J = 6.09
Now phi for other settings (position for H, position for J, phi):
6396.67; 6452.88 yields 6.8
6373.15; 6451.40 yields 5.9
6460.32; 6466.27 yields 7.2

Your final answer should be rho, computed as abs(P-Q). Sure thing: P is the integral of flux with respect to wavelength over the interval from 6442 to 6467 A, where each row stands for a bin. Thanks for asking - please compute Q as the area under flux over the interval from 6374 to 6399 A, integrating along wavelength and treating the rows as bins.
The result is 0.0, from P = 160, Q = 160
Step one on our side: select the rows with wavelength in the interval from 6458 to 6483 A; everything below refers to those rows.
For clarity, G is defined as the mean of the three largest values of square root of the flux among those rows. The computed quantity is 2.58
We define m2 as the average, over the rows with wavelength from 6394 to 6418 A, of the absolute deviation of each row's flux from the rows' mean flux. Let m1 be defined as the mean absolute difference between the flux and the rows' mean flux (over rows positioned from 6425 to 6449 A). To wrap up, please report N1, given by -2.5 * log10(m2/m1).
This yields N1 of -0.2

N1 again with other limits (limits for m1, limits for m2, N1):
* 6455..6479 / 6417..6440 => -0.3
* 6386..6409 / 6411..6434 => -0.4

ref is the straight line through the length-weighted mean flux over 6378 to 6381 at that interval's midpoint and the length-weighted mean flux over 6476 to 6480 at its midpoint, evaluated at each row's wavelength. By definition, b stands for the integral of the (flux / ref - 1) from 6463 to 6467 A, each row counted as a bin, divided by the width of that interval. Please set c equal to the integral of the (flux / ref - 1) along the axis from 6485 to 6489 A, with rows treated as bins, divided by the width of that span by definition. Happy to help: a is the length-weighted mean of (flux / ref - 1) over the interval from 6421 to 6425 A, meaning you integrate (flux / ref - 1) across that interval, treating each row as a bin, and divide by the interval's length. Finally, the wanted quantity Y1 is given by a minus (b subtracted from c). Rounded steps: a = -0.0172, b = -0.001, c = -0.045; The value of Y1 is 0.026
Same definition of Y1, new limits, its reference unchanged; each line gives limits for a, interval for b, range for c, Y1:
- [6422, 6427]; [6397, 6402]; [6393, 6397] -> -0.043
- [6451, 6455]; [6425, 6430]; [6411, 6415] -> -0.016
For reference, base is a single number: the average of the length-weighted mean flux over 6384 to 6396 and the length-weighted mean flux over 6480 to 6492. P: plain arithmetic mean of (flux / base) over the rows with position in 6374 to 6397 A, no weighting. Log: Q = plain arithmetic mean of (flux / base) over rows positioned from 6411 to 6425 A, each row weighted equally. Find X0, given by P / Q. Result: 1.01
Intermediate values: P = 1.01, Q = 1.00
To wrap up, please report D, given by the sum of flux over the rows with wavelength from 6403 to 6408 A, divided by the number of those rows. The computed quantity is 6.35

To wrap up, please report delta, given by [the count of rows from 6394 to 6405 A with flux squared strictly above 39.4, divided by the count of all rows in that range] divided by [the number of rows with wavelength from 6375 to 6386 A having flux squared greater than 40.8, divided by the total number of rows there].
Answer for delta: 0.8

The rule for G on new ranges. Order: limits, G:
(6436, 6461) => 2.57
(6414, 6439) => 2.57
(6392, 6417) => 2.55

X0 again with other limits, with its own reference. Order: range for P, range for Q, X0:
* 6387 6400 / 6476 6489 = 1.01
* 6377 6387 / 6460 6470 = 1.00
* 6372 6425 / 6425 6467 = 0.99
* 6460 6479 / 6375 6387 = 1.00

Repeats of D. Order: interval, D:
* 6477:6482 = 6.42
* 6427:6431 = 6.46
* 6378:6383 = 6.44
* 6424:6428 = 6.32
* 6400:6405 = 6.27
